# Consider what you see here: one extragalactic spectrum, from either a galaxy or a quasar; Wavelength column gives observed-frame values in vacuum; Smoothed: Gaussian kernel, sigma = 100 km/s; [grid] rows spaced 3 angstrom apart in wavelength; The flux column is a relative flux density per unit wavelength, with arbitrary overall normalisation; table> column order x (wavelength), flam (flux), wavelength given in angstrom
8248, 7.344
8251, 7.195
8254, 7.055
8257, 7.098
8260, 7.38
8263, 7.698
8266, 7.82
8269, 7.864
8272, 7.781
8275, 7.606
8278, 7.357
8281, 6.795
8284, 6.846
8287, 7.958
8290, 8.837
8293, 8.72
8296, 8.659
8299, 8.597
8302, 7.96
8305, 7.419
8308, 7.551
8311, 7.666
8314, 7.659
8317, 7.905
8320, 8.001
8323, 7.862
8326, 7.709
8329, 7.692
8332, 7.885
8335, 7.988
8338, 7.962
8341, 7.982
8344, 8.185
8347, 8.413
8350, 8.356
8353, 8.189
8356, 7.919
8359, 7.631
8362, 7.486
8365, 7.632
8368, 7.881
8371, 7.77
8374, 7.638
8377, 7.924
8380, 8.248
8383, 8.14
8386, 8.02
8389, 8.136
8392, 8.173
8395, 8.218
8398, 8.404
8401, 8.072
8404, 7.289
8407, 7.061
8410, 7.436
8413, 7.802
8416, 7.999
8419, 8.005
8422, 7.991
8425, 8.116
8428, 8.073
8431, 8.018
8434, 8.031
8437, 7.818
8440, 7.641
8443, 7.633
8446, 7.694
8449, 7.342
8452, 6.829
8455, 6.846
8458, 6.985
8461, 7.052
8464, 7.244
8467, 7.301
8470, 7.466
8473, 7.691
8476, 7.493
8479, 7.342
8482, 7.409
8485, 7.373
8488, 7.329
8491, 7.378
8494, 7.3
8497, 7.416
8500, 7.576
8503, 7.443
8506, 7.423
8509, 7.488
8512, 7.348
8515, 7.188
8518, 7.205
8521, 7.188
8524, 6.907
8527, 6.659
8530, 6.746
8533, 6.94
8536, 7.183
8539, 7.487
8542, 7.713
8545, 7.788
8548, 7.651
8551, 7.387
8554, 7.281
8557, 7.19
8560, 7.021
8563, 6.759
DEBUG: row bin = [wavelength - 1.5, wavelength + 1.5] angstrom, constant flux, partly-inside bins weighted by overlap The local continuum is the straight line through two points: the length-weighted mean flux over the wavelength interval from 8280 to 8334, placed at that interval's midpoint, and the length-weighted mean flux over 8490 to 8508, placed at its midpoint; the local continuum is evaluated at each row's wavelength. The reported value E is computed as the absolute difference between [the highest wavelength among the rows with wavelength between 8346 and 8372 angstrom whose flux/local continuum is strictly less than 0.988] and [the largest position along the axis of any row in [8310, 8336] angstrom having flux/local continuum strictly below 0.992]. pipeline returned 36 angstrom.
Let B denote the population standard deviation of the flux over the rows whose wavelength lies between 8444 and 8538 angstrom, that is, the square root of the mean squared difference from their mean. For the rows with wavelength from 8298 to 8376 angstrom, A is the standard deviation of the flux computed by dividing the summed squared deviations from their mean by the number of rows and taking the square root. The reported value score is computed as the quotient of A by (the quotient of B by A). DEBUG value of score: 0.31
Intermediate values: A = 0.284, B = 0.26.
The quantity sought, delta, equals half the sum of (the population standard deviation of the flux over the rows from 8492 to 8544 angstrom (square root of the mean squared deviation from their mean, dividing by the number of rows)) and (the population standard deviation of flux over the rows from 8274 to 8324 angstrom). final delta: 0.43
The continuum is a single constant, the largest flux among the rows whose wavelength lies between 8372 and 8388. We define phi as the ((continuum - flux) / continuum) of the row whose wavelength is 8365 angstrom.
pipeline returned 0.07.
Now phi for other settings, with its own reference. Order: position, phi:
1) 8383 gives 0.01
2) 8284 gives 0.17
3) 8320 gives 0.03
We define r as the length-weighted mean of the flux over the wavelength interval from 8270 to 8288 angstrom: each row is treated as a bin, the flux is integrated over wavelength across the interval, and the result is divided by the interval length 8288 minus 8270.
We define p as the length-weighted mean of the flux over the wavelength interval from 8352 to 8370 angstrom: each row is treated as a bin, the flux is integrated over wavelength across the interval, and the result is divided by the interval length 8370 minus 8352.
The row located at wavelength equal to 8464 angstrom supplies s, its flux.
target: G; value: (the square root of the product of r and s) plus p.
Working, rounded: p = 7.8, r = 7.39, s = 7.244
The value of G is 15.1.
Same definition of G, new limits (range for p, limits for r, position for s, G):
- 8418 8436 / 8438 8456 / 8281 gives 15.1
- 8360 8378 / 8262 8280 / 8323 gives 15.5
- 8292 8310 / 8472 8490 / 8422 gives 15.8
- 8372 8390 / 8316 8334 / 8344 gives 16.0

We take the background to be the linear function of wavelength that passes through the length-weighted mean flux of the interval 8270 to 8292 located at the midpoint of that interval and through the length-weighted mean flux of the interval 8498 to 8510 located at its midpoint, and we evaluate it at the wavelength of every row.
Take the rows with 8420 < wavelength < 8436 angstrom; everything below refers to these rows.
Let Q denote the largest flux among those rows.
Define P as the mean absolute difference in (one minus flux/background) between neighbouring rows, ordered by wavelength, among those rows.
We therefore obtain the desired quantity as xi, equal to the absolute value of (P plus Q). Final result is 8.1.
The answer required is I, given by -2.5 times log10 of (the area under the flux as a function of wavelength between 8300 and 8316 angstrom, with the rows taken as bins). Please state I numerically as -5.2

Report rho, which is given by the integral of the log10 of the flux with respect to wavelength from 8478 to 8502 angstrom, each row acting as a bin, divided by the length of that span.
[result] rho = 0.869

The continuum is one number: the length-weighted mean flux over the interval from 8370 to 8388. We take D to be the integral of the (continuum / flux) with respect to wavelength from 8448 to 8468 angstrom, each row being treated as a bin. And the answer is 22.5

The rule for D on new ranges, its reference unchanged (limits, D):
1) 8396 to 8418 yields 22.7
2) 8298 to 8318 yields 20.5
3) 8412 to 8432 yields 19.9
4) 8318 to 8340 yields 22.3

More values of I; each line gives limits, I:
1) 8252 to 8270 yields -5.3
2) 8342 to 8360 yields -5.4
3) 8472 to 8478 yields -4.1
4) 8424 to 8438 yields -5.1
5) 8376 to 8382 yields -4.2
